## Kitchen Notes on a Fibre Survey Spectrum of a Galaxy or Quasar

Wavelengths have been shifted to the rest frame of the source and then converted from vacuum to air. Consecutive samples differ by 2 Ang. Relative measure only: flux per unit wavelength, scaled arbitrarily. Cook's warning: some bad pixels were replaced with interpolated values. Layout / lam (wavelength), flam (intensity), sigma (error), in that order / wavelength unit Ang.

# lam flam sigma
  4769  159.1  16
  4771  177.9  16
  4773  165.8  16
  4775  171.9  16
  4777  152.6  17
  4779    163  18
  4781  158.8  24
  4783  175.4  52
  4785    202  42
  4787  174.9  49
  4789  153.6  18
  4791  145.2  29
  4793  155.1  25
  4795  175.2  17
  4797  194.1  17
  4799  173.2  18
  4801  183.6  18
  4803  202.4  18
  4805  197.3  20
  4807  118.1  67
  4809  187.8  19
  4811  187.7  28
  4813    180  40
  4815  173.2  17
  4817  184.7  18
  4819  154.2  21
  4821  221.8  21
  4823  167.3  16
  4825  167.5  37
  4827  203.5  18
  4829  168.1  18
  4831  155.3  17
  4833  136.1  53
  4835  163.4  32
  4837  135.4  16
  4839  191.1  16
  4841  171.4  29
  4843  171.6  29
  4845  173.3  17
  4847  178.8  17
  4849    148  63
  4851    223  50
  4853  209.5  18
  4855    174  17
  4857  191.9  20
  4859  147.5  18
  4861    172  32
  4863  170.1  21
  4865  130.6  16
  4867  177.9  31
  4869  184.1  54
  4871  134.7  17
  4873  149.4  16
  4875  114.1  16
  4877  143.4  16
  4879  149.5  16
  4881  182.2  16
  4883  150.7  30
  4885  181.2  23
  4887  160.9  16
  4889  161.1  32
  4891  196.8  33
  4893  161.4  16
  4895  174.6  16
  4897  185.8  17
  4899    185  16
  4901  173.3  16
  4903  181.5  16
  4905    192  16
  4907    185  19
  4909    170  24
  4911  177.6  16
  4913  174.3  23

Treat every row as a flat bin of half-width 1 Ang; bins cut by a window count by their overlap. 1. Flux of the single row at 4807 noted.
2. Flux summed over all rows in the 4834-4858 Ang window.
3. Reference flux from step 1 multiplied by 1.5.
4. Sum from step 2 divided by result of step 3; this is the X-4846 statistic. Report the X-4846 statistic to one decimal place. 12.0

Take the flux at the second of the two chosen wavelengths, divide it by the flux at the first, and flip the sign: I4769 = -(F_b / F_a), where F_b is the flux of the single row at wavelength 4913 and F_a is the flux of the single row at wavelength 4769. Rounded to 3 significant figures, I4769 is -1.10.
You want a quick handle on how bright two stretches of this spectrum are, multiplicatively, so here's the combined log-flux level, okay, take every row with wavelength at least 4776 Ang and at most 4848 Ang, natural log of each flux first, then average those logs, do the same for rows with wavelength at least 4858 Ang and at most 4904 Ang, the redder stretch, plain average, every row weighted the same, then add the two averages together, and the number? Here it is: 10.23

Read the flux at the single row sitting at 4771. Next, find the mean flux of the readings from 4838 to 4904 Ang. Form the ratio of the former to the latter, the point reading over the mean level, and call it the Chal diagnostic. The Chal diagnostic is 1.05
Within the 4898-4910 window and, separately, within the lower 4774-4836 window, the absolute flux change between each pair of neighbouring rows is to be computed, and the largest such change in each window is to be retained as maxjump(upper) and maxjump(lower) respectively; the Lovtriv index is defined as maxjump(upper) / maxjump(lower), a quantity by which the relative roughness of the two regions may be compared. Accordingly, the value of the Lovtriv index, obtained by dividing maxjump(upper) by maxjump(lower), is 0.19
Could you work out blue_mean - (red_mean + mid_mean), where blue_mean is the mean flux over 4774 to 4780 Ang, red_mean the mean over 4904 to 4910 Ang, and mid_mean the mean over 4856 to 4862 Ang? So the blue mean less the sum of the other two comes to -190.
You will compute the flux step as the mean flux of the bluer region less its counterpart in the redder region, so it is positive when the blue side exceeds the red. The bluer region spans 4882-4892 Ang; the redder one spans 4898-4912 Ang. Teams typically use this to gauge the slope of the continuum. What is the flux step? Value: -10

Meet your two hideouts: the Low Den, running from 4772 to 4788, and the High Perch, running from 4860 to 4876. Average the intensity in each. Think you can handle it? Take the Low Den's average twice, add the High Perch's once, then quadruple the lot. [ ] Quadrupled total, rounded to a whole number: 1981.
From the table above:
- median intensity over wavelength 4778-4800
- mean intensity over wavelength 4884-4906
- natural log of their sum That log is 5.860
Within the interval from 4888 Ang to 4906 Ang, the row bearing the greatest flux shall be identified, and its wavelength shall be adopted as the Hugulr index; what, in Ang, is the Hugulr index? 4891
